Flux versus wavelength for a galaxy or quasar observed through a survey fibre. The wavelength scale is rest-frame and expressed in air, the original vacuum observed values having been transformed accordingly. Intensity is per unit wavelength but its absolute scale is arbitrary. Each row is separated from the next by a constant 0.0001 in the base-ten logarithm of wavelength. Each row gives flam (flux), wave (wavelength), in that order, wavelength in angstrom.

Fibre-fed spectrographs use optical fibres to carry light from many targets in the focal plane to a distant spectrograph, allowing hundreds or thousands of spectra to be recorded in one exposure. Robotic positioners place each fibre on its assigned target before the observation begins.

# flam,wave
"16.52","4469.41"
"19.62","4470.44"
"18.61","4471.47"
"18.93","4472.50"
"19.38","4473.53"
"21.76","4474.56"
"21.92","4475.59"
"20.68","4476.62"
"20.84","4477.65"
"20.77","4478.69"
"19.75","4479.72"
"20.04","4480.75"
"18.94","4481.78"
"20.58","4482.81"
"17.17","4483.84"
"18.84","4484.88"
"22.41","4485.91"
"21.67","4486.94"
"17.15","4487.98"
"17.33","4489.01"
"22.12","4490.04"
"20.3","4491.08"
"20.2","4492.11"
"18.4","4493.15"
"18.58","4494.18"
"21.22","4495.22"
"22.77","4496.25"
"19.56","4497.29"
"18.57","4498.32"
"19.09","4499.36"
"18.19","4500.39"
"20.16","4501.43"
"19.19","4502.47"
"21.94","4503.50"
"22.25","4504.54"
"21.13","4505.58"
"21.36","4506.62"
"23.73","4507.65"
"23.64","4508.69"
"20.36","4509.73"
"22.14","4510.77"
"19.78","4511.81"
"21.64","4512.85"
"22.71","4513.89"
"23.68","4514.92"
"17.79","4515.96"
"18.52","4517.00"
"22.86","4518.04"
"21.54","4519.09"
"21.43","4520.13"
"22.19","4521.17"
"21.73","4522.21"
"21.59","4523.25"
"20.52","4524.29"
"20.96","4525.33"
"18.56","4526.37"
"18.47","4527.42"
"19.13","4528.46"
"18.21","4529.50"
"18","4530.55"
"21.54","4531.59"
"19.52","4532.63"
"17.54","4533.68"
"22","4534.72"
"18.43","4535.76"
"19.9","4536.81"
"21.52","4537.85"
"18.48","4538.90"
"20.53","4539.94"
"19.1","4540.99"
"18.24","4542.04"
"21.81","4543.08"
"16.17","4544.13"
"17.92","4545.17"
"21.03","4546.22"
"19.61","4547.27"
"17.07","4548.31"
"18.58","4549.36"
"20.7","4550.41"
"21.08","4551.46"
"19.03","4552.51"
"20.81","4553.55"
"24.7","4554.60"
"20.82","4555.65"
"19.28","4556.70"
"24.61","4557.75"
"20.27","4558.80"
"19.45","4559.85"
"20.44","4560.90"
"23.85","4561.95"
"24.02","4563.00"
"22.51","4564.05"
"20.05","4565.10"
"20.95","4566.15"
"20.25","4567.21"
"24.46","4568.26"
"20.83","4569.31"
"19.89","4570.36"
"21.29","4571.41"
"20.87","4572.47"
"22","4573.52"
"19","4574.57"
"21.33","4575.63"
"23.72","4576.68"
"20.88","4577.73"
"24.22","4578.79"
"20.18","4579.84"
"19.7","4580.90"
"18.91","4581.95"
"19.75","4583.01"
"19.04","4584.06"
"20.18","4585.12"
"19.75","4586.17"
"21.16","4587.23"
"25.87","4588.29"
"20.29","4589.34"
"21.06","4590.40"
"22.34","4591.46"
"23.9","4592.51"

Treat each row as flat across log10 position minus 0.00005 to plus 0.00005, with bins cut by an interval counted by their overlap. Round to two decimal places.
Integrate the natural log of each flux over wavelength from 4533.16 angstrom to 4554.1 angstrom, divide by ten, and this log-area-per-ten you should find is 6.21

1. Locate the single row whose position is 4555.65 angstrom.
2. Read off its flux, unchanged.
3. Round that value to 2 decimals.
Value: 20.82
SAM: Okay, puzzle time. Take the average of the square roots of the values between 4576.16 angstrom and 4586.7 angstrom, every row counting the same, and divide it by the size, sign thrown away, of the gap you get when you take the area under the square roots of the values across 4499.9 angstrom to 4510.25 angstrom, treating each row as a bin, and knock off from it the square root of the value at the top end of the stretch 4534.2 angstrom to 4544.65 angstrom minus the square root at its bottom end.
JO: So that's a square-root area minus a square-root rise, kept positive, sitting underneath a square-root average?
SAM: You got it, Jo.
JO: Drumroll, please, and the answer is 0.094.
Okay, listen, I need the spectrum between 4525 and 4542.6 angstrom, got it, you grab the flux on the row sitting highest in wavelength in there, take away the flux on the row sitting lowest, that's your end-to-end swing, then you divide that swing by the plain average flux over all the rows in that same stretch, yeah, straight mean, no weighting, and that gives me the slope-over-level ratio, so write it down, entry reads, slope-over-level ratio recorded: -0.14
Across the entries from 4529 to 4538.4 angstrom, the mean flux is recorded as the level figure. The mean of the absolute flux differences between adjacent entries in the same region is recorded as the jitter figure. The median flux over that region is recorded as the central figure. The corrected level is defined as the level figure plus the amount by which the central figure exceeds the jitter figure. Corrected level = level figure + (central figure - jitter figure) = 36.8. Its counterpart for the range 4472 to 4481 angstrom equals 40.4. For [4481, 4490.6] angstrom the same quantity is 36.0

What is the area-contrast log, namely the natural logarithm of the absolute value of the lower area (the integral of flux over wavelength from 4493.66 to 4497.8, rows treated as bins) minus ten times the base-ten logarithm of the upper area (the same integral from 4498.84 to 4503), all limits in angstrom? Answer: 4.19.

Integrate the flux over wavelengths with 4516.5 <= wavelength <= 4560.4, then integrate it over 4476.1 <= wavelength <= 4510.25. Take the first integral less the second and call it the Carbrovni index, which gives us 189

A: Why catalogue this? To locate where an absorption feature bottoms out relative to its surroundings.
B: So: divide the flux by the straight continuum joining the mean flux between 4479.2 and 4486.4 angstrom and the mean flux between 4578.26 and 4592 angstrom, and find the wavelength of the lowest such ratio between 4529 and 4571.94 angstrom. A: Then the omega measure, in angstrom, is 4544.13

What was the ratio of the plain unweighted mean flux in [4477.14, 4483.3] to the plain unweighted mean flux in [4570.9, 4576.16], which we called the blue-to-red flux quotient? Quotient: 0.96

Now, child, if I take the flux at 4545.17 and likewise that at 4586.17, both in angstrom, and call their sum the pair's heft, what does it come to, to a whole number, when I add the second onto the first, 38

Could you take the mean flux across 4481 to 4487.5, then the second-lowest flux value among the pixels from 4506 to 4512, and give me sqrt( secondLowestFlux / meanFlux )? 1.01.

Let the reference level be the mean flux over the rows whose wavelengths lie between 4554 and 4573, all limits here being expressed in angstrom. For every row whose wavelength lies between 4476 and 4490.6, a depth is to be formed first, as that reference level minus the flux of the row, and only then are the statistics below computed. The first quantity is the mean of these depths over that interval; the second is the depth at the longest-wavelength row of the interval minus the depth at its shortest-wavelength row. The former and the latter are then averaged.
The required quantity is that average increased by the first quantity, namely 1.8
